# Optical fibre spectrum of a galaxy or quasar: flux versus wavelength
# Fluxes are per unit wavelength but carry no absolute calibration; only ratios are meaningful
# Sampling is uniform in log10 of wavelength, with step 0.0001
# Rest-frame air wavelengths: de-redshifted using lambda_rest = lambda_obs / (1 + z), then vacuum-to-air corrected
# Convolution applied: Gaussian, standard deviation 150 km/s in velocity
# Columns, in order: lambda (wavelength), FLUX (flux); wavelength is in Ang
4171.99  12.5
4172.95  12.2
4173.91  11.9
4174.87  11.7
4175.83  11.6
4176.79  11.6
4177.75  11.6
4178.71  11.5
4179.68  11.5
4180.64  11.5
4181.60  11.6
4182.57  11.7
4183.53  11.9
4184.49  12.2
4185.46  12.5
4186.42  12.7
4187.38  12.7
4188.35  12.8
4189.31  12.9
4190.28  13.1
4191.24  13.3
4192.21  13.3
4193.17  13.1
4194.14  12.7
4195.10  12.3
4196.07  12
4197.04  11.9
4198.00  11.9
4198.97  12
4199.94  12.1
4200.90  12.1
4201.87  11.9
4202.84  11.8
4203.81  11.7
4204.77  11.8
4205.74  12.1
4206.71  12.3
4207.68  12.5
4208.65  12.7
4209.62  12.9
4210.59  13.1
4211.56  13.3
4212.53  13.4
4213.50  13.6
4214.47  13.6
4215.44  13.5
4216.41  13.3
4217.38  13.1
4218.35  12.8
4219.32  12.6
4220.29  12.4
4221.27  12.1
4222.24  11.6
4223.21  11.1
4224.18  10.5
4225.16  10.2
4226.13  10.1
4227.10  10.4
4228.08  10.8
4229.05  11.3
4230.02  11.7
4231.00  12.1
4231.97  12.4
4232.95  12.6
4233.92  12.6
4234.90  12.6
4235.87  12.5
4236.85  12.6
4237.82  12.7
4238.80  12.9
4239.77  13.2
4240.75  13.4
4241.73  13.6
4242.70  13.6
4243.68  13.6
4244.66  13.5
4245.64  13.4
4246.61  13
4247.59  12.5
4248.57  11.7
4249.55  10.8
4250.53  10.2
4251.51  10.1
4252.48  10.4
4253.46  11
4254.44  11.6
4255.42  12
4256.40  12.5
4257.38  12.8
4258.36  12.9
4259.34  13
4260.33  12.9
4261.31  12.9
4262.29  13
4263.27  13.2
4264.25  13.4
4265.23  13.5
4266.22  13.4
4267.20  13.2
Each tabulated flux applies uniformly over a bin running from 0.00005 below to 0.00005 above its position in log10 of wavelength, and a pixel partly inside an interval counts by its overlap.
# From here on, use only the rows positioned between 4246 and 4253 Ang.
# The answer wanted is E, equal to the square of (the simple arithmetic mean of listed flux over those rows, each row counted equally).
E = 126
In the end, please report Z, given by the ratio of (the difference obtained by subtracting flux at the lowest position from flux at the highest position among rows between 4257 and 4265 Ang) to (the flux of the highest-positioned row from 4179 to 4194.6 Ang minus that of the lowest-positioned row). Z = 0.5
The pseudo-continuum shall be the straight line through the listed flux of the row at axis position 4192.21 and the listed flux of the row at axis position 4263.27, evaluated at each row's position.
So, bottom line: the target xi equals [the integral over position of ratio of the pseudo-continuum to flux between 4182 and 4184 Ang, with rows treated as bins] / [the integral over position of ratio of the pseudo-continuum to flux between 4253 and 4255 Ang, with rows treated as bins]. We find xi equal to 0.97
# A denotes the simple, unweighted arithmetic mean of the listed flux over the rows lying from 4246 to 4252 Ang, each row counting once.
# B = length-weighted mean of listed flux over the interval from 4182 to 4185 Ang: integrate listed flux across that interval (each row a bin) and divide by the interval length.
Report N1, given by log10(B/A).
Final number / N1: 0.019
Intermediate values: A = 11.38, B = 11.9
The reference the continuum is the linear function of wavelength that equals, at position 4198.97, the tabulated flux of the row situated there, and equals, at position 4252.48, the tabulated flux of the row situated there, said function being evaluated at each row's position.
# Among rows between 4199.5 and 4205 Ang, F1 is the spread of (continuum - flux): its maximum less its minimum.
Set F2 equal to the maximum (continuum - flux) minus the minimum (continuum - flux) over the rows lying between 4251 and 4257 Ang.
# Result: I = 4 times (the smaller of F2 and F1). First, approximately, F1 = 0.3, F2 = 2.5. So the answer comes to 1.3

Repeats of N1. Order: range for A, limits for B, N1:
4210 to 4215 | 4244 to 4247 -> -0.002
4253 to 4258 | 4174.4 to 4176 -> -0.011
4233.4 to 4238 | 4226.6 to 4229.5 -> -0.066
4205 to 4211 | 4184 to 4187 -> -0.004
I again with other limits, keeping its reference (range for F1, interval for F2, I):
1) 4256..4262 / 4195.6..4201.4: 1.3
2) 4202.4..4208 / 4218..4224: 3.7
